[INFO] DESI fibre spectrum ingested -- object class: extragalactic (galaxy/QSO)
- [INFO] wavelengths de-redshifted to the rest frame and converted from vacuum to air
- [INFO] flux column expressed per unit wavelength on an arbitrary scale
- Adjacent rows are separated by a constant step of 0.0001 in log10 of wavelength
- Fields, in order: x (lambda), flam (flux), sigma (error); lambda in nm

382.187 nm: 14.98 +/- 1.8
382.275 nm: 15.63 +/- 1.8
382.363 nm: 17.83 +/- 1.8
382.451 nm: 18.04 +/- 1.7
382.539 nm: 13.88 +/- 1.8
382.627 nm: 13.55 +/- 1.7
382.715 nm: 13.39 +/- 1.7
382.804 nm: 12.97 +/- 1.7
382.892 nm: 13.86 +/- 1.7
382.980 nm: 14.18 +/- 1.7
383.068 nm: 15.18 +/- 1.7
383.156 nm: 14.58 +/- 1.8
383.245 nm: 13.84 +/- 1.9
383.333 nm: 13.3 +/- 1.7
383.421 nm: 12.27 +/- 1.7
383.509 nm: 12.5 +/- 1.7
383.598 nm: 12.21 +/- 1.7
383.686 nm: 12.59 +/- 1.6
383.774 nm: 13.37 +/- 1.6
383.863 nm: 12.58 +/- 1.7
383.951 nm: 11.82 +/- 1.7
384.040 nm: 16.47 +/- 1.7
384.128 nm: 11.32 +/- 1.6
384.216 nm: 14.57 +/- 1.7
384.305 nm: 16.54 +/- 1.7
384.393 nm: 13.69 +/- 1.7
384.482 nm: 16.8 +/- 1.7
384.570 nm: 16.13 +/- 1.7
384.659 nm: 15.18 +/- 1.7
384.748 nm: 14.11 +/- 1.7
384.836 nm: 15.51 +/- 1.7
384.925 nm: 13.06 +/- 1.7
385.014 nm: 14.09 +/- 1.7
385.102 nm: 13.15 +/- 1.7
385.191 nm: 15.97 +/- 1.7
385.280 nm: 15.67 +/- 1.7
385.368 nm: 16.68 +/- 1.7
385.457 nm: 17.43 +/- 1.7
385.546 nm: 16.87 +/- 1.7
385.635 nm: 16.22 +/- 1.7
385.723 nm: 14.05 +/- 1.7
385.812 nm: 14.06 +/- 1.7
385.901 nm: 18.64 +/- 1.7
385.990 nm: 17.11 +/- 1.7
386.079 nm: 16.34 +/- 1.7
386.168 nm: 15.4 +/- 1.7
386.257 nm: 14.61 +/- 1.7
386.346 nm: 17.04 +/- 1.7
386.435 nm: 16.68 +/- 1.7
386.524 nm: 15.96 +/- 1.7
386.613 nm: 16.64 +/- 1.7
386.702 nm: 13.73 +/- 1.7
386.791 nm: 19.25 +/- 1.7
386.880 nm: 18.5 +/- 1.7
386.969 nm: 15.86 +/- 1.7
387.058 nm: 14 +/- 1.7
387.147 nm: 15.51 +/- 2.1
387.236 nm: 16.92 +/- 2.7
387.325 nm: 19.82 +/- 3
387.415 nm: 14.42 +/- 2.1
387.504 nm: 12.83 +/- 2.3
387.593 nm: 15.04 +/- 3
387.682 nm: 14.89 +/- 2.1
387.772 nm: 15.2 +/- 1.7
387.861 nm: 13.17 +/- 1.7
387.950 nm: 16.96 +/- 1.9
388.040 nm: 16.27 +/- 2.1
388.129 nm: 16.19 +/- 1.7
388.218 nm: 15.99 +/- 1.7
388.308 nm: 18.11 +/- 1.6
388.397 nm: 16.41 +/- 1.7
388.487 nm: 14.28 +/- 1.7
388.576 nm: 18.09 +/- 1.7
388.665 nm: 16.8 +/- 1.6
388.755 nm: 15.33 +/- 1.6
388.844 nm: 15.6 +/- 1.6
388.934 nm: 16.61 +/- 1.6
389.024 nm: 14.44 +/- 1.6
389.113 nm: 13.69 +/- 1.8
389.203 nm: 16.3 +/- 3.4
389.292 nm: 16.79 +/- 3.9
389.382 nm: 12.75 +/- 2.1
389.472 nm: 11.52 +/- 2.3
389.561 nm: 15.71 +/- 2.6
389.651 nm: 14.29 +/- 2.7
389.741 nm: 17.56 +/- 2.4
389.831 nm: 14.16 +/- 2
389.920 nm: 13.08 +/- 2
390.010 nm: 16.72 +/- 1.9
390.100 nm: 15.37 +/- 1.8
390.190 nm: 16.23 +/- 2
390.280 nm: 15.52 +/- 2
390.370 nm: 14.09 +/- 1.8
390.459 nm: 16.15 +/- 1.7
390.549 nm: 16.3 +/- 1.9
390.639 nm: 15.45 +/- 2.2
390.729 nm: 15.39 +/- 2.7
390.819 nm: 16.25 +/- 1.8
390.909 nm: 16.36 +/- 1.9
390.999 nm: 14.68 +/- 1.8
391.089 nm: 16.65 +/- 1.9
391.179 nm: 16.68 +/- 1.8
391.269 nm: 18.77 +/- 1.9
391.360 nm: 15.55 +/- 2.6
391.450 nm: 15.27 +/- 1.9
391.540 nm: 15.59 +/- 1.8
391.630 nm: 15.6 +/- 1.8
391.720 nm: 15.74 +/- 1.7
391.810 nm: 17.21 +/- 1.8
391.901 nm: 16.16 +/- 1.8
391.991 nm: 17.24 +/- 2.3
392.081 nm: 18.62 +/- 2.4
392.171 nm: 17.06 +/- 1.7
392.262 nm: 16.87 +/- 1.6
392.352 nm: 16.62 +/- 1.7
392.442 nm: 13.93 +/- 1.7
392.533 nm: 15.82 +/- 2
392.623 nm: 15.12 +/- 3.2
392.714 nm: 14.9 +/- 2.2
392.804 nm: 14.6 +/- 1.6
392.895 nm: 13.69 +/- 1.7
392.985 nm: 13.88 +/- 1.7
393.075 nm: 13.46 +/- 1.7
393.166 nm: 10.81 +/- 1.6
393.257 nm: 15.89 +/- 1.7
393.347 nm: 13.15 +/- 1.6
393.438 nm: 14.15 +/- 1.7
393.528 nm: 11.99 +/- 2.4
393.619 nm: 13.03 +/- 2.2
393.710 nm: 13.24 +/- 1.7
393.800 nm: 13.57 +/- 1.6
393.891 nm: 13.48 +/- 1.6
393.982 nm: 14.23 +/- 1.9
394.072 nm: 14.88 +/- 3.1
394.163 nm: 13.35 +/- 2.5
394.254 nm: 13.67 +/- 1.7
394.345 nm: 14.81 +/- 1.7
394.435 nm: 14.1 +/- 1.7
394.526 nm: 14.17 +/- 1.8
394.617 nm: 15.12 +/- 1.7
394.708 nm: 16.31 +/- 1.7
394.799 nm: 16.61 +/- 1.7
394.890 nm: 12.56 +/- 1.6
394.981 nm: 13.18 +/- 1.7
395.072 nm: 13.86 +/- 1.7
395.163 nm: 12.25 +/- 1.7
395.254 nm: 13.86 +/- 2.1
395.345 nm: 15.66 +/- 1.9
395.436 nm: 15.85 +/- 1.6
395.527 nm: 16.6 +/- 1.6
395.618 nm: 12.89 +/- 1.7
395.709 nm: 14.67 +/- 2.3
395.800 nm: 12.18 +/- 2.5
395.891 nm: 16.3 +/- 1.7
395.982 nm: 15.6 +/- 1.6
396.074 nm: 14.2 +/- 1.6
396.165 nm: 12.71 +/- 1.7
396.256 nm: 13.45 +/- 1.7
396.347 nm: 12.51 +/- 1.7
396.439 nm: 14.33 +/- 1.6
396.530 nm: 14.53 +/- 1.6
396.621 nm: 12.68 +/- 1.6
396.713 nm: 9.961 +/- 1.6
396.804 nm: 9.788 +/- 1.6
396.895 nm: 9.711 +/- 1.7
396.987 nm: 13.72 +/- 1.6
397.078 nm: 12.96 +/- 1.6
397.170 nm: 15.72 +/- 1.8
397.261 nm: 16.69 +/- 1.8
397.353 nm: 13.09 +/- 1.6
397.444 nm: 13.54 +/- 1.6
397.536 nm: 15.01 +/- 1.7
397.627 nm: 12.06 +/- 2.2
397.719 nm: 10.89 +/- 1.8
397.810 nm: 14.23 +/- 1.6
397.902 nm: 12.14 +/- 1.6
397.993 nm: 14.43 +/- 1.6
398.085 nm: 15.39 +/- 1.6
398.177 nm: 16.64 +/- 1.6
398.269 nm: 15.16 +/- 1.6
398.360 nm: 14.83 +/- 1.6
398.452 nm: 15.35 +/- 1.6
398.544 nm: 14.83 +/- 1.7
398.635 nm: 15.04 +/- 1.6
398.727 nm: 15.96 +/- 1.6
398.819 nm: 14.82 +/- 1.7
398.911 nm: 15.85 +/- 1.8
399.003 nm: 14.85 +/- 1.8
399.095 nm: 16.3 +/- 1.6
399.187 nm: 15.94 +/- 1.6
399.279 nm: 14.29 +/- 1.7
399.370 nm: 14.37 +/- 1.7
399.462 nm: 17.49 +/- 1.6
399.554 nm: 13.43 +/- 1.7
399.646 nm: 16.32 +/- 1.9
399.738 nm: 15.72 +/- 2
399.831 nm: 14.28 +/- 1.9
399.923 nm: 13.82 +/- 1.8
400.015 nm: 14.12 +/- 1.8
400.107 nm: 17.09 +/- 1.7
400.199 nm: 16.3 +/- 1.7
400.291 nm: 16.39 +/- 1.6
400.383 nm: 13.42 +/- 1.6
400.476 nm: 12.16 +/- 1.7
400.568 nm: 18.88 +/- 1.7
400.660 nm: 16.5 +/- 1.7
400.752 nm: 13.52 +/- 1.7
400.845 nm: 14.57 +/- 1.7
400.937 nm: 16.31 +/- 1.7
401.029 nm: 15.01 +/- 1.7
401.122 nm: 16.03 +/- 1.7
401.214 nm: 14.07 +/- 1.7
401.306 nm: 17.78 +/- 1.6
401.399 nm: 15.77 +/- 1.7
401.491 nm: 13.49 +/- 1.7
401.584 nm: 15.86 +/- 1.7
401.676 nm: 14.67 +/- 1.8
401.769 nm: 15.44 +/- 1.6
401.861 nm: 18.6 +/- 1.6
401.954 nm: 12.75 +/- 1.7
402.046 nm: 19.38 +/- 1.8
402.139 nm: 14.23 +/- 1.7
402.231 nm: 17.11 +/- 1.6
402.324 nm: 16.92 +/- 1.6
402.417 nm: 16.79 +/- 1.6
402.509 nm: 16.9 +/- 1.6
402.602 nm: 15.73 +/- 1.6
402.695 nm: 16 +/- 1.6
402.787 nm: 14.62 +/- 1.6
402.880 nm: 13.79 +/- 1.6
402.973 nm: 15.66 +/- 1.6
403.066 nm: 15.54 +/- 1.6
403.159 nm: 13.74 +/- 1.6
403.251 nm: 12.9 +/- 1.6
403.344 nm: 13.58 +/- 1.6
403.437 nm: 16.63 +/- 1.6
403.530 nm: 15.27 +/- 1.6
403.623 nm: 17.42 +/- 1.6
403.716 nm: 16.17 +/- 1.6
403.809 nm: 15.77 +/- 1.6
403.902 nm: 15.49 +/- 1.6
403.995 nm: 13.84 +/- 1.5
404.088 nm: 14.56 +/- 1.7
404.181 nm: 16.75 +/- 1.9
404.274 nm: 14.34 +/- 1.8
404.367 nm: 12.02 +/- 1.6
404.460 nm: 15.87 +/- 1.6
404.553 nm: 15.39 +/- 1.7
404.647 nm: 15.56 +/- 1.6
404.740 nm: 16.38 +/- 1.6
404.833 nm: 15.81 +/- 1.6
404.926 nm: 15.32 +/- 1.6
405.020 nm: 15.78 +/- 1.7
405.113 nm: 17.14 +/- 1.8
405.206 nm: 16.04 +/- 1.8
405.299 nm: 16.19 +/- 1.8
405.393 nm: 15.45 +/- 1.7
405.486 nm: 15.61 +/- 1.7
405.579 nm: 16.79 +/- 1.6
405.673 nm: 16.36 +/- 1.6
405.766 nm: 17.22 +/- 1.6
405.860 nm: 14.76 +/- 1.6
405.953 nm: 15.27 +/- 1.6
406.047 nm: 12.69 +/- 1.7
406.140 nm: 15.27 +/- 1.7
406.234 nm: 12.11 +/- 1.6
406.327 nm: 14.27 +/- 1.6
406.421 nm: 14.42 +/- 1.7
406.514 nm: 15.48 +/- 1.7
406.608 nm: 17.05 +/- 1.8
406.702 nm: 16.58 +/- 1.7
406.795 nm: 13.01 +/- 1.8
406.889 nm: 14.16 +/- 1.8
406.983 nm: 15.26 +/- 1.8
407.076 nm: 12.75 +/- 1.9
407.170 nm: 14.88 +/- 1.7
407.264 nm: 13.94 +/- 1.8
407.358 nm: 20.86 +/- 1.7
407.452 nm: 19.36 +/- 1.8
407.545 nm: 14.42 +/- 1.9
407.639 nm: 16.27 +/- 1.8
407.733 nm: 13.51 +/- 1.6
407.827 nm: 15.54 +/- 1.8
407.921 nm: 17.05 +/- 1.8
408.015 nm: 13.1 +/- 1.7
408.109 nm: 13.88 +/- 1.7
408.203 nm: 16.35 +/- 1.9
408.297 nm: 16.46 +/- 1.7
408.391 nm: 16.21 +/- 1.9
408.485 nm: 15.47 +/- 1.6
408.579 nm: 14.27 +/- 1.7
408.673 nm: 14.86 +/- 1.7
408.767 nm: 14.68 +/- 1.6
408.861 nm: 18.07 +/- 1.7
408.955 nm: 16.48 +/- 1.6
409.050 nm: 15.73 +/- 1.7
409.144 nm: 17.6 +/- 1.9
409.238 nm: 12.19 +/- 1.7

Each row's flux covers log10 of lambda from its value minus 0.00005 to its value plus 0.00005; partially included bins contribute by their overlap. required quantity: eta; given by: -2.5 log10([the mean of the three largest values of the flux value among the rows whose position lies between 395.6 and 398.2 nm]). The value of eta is -3.05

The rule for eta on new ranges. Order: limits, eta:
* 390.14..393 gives -3.15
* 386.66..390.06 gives -3.21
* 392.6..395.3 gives -3.03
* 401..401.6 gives -3.05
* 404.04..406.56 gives -3.08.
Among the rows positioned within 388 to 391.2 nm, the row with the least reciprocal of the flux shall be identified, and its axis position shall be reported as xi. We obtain 388.308 nm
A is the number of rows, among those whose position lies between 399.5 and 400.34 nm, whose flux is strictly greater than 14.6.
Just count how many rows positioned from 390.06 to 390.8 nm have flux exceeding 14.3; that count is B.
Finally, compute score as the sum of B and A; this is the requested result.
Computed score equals 12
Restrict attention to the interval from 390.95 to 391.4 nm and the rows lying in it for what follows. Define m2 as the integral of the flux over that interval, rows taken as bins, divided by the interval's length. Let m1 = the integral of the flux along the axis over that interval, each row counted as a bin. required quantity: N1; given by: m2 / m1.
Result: 2.22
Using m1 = 7.4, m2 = 16.5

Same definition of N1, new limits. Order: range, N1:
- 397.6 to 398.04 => 2.27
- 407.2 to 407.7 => 2.00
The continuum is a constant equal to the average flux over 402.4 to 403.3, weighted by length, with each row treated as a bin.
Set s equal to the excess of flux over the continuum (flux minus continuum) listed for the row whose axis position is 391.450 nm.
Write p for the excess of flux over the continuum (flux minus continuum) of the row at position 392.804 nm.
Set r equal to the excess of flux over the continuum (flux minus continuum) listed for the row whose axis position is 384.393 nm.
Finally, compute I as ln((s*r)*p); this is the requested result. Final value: -2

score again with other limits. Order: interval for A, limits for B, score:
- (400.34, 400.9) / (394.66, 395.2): 4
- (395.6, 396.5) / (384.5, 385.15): 6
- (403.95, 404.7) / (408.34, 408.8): 8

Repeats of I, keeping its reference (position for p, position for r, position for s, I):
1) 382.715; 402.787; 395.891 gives 0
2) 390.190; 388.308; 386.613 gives 2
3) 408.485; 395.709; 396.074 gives -2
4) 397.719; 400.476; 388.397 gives 3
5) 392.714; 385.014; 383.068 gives -4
